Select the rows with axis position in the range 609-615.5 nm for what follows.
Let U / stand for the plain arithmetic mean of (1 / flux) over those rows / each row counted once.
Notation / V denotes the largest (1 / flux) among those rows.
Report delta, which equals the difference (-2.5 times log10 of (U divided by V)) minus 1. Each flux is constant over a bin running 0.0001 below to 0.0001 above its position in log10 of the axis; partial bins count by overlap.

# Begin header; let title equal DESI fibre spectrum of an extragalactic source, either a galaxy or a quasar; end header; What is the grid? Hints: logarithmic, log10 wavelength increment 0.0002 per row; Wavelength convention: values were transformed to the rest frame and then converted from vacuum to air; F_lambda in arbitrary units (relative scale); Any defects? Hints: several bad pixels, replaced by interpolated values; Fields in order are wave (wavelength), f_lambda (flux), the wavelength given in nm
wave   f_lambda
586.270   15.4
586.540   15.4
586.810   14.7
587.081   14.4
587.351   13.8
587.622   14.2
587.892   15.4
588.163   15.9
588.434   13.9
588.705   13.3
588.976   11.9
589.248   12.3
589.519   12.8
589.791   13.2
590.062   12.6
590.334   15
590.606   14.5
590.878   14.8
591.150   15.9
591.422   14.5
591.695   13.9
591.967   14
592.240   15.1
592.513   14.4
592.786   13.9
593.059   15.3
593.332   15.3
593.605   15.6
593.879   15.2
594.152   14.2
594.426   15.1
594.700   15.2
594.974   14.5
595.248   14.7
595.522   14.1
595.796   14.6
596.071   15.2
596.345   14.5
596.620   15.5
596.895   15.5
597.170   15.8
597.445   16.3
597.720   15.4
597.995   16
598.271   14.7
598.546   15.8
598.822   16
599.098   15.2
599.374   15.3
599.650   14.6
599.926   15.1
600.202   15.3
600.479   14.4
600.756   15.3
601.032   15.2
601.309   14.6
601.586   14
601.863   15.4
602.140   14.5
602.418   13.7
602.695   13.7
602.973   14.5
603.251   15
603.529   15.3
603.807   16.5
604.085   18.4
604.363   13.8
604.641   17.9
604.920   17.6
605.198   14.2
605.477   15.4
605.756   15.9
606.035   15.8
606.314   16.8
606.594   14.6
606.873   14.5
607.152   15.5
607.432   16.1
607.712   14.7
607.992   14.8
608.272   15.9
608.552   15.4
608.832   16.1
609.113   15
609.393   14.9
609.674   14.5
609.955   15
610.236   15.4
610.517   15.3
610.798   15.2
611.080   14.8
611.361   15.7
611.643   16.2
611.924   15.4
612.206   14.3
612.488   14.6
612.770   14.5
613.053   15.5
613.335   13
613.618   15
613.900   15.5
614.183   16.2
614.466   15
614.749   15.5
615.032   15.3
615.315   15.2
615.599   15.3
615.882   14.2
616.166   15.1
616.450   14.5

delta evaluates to -0.84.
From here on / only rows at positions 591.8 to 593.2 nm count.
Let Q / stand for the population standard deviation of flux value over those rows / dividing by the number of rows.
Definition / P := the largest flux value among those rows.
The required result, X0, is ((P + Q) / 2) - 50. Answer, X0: -42.1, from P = 15.3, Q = 0.57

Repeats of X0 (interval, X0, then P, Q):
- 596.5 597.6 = -41.7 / 16.3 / 0.33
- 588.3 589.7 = -42.7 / 13.9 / 0.71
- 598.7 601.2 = -41.8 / 16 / 0.43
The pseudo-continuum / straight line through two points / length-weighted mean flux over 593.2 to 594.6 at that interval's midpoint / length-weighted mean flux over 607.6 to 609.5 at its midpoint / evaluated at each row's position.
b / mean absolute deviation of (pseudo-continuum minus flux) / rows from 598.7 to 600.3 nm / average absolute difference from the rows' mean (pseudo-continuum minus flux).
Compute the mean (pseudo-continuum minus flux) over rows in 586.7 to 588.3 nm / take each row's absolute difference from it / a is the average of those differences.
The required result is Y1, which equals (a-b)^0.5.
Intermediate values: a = 0.61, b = 0.28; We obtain 0.57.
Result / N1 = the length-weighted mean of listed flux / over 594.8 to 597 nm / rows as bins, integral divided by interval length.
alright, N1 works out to 14.8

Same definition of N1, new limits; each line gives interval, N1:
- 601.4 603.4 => 14.4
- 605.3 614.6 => 15.2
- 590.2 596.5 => 14.8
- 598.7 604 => 15.0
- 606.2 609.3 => 15.4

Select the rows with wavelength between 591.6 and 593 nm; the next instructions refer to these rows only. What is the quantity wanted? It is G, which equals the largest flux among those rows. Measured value 15.1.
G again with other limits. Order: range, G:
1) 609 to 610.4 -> 15.4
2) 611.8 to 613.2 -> 15.5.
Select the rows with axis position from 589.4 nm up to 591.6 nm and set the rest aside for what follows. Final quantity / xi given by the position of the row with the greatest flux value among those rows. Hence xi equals 591.150 nm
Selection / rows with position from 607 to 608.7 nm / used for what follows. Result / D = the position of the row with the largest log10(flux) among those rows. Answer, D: 607.432 nm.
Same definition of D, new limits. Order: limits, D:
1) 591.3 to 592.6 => 592.240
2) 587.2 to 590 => 588.163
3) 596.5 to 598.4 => 597.445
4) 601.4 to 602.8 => 601.863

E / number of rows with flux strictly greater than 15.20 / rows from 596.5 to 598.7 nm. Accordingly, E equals 7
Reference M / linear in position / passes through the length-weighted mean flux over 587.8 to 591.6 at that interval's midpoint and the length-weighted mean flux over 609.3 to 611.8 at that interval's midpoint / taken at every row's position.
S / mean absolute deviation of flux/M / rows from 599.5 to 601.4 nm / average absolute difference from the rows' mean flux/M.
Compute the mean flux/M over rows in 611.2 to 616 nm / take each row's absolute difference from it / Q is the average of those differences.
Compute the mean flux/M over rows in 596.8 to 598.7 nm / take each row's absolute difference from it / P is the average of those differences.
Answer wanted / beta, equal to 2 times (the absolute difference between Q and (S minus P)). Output 0.08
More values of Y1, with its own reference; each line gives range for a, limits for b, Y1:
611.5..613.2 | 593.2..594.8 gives 0.56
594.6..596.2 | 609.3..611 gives 0.28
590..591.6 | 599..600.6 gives 0.60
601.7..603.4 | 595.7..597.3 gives 0.30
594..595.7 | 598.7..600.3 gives 0.29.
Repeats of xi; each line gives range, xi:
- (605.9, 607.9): 606.314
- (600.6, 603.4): 601.863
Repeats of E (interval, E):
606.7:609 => 5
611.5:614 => 4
